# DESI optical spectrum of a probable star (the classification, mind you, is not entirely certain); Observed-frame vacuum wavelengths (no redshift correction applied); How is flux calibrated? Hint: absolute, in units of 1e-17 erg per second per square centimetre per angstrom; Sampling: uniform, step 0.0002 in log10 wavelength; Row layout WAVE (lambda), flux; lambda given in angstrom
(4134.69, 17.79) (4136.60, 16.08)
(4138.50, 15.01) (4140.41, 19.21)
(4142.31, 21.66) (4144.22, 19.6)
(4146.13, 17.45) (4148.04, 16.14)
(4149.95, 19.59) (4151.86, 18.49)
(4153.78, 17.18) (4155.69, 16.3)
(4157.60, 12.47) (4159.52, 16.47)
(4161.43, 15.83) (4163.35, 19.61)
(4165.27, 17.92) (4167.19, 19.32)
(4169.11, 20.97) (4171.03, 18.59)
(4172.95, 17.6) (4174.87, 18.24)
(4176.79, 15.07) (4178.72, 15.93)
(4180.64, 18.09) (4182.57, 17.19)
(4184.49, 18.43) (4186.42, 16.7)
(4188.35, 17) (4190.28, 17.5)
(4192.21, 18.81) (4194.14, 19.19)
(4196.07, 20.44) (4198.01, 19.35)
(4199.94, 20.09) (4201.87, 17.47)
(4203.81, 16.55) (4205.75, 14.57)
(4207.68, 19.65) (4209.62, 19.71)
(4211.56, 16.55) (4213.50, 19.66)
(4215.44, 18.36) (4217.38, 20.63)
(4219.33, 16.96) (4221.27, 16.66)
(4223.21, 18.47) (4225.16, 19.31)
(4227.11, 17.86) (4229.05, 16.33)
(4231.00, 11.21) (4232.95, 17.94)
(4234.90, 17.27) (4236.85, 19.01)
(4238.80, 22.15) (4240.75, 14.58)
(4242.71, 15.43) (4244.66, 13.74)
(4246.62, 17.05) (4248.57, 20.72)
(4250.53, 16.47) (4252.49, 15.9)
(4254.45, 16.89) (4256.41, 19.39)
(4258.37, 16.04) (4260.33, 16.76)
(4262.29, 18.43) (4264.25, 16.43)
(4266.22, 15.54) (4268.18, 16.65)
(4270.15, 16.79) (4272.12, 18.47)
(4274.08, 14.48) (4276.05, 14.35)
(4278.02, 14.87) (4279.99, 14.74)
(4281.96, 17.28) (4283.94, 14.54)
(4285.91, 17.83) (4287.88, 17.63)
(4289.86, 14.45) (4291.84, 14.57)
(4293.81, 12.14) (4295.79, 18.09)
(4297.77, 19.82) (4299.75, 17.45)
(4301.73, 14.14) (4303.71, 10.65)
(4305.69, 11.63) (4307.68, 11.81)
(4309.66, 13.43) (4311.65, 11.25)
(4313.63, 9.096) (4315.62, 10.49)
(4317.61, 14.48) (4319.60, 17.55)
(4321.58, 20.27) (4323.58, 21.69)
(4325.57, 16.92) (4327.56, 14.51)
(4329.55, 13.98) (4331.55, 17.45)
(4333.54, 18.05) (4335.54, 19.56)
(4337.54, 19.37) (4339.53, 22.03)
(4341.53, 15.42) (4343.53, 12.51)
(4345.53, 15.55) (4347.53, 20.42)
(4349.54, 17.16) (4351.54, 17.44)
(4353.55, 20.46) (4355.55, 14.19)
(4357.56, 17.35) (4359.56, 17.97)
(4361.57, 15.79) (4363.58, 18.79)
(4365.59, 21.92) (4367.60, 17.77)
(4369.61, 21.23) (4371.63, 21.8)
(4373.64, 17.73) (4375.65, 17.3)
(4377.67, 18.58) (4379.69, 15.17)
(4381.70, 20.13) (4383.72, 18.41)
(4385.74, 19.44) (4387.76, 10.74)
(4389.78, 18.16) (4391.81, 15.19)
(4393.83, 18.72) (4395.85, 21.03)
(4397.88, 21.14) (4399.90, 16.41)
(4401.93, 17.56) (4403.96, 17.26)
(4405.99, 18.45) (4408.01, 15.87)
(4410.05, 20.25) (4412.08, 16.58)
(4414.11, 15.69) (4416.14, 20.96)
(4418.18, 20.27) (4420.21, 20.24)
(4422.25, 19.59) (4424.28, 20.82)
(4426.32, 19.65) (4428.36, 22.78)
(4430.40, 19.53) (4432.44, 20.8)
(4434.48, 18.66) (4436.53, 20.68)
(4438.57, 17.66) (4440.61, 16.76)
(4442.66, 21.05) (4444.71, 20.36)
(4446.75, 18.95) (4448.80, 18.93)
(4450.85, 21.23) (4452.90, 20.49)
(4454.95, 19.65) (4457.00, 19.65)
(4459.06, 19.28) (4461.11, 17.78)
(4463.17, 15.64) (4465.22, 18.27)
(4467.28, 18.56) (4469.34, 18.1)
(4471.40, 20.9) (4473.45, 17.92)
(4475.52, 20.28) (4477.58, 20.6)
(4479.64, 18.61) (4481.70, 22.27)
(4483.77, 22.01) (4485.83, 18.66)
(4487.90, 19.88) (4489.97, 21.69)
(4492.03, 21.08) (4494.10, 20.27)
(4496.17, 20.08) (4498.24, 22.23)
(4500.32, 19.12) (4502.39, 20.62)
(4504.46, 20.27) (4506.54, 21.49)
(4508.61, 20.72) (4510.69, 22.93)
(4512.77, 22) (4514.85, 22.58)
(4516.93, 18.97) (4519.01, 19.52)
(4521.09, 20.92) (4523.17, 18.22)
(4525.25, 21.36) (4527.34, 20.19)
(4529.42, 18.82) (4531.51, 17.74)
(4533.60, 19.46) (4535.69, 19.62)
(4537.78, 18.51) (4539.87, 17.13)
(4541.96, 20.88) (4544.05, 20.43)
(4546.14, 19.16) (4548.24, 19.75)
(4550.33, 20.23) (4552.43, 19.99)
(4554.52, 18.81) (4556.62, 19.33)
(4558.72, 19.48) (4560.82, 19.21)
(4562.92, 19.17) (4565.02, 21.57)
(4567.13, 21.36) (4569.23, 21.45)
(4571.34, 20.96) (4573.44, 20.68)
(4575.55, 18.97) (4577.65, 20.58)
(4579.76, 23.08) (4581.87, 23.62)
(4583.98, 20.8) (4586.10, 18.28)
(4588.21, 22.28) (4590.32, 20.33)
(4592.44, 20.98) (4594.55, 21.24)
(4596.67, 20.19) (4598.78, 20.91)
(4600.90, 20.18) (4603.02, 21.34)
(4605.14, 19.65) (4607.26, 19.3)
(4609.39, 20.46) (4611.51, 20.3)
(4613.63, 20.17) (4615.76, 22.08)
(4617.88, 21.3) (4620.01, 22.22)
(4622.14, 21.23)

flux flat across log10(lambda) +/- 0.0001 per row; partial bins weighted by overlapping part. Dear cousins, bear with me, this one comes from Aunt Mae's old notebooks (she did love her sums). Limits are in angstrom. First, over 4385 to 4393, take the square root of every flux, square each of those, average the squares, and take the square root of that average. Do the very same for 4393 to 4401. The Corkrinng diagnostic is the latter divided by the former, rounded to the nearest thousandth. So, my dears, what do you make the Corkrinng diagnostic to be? 1.103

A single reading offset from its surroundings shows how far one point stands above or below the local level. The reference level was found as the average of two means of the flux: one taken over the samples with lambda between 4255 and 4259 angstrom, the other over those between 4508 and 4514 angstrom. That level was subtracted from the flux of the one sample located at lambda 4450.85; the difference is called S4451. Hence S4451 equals 1.4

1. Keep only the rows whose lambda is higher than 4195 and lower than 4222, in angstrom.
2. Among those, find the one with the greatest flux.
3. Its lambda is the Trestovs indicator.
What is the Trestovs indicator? 4217.38 angstrom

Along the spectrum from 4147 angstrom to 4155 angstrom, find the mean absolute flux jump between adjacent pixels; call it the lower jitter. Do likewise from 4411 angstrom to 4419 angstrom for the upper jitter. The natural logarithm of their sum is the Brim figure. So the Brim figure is 1.4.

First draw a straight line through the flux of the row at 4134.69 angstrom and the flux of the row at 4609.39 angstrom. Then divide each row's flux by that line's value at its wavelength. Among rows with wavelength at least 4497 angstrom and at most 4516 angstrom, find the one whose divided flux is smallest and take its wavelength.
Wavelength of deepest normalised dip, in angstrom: 4500.32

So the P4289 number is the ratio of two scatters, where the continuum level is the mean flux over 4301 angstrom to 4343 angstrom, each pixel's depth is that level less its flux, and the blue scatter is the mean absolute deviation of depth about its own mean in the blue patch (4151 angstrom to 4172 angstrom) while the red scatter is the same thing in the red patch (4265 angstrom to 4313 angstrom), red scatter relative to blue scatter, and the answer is 1.2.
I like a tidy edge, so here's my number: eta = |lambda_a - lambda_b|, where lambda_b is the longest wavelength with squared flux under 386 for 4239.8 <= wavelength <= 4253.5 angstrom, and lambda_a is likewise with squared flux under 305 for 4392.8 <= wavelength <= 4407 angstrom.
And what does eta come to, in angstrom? 151.5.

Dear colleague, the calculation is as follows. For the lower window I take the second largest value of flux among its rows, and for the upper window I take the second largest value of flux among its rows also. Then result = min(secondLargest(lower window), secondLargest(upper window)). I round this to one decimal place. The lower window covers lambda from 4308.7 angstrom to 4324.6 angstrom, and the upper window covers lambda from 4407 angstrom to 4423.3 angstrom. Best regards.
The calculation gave 20.3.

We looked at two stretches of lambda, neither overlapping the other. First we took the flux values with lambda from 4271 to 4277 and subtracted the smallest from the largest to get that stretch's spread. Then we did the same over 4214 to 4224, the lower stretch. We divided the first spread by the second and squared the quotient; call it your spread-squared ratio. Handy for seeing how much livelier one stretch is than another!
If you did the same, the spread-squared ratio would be 1.1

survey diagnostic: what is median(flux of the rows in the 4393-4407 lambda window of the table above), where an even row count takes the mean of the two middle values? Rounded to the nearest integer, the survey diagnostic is 18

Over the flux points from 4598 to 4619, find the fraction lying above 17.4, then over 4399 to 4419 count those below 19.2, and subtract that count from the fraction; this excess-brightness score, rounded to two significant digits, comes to -6.0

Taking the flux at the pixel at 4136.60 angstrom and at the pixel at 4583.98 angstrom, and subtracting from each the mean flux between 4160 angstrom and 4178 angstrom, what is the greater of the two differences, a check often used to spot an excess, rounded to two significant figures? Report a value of 2.7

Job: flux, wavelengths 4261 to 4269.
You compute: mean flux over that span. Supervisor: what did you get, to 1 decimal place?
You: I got 16.8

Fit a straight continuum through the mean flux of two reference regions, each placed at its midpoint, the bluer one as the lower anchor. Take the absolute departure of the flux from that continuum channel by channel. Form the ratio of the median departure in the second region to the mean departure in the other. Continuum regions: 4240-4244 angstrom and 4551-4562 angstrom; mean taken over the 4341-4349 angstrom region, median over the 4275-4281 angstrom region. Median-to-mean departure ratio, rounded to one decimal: 0.3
